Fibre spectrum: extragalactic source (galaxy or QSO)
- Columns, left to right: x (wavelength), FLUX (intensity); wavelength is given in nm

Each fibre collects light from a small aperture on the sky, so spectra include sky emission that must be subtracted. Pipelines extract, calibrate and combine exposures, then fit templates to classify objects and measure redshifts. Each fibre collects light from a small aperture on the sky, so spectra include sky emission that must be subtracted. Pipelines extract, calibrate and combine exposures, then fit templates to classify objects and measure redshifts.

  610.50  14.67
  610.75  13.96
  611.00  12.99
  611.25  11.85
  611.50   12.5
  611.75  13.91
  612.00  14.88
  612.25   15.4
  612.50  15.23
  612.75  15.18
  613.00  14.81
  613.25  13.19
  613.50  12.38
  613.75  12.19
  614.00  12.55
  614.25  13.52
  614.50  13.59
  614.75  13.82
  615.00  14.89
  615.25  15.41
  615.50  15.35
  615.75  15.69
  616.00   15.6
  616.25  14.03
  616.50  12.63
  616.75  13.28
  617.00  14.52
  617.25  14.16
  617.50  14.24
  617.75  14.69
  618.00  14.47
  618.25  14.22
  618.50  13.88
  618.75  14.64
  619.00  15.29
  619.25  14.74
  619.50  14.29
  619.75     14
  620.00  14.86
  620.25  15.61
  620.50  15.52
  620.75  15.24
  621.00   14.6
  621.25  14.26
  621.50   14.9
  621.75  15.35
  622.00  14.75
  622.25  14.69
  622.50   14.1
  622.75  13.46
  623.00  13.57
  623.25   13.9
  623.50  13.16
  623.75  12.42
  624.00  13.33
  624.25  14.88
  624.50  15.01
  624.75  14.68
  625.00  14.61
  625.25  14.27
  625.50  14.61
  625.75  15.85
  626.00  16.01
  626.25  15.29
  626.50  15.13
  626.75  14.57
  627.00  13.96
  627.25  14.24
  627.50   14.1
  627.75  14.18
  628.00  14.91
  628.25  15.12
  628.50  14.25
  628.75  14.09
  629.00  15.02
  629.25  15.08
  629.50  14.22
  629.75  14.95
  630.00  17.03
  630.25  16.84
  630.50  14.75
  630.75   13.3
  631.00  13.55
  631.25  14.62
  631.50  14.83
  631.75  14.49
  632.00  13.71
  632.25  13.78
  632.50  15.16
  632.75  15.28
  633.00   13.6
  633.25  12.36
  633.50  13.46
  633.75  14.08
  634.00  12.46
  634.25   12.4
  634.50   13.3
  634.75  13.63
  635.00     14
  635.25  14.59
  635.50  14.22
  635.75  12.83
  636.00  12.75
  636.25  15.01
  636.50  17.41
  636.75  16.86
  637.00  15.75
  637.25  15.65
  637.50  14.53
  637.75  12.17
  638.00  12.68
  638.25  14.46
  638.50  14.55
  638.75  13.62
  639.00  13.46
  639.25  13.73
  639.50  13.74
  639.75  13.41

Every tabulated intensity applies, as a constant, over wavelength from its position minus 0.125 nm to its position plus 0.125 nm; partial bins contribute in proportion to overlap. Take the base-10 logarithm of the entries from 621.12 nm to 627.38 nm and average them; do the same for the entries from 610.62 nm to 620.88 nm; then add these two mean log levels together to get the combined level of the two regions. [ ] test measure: 2.311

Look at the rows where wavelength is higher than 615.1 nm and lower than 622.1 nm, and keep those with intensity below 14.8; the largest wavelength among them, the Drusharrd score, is 622.00 nm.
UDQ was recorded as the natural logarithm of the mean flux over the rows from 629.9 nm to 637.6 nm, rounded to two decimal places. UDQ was 2.67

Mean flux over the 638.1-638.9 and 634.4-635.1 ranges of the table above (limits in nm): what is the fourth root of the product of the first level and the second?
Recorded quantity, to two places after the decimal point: 3.73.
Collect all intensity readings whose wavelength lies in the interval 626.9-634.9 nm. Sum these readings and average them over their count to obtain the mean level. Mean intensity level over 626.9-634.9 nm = 14.3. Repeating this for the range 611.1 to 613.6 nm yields 13.9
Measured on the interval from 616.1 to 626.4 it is 14.4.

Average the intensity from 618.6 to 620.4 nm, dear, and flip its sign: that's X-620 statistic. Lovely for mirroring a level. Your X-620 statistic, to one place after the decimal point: -14.8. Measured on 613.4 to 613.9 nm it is -12.3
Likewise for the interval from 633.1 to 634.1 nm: -13.1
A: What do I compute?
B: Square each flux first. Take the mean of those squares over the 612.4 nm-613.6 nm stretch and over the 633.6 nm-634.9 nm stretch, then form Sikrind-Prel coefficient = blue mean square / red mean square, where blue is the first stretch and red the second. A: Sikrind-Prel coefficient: 1.16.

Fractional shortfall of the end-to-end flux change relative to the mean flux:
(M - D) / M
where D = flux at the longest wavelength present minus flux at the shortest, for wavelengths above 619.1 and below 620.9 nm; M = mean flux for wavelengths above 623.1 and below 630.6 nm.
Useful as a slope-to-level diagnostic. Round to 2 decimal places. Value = 0.97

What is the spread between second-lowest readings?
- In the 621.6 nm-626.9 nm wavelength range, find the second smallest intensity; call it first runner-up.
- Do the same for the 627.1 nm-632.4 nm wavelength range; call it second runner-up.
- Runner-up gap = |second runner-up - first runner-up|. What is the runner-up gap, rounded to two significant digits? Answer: 0.39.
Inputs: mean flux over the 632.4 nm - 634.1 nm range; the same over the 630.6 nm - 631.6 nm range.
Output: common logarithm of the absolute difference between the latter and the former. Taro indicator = -0.5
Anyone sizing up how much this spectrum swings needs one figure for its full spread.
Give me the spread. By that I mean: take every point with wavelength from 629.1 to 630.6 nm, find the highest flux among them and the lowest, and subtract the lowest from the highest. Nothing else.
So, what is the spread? 2.8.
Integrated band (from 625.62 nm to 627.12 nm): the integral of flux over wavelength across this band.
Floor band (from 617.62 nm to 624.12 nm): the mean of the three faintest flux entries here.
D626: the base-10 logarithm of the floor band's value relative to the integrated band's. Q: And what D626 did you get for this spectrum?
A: -0.2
